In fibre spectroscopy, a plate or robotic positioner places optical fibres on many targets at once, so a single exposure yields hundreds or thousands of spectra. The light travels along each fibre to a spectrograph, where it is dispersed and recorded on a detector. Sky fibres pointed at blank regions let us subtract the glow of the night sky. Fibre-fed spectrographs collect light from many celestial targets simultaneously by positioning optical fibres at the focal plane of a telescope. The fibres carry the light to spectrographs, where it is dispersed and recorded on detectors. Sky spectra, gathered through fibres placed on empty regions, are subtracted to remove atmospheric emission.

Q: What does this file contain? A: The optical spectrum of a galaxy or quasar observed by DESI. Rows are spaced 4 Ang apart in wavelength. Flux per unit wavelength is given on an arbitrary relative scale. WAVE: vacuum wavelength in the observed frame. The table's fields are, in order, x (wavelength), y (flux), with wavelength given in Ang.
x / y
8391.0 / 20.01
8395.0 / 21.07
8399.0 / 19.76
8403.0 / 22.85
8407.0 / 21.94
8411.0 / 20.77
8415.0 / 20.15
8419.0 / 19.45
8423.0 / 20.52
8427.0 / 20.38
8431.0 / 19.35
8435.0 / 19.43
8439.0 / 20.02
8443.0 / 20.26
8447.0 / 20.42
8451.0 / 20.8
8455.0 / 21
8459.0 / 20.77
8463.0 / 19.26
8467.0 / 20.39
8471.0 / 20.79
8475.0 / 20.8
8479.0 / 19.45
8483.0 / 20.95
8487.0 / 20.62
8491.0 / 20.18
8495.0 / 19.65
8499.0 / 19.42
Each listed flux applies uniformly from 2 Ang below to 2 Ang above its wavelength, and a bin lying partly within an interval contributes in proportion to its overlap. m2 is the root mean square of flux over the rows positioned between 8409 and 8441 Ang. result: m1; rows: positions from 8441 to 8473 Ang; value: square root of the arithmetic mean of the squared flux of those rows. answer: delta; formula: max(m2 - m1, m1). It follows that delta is 20.5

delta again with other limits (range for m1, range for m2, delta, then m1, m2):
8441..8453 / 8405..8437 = 20.5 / 20.5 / 20.3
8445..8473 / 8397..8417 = 20.5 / 20.5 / 21.1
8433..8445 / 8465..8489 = 19.9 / 19.9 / 20.5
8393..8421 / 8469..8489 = 20.9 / 20.9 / 20.5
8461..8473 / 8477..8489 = 20.2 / 20.2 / 20.4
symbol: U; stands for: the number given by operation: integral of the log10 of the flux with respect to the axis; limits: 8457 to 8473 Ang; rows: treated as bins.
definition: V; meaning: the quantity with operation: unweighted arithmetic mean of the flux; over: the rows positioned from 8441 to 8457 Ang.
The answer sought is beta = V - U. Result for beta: -0.3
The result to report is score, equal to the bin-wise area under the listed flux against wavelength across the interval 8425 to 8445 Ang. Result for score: 398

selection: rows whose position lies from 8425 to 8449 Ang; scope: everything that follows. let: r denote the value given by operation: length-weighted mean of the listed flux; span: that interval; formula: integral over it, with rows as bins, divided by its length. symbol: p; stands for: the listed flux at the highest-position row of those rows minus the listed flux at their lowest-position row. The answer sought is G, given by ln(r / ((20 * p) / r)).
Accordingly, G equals 6.21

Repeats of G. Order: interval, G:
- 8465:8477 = 3.95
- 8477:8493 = 3.34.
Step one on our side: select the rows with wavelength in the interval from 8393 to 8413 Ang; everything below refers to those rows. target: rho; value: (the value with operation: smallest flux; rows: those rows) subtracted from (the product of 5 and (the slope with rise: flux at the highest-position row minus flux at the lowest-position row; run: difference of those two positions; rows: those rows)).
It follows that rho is -19.9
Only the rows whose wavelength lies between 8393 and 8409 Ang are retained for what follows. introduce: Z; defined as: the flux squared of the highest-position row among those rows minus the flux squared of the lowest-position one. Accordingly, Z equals 37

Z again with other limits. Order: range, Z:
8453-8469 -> -25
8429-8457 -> 67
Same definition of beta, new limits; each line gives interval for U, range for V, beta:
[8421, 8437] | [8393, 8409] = 0.6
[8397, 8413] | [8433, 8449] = -1.2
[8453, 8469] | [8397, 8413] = 0.4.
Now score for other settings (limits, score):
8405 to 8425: 411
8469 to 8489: 410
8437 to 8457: 410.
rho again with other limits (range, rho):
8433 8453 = -19.0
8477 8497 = -19.4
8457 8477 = -19.3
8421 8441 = -19.5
